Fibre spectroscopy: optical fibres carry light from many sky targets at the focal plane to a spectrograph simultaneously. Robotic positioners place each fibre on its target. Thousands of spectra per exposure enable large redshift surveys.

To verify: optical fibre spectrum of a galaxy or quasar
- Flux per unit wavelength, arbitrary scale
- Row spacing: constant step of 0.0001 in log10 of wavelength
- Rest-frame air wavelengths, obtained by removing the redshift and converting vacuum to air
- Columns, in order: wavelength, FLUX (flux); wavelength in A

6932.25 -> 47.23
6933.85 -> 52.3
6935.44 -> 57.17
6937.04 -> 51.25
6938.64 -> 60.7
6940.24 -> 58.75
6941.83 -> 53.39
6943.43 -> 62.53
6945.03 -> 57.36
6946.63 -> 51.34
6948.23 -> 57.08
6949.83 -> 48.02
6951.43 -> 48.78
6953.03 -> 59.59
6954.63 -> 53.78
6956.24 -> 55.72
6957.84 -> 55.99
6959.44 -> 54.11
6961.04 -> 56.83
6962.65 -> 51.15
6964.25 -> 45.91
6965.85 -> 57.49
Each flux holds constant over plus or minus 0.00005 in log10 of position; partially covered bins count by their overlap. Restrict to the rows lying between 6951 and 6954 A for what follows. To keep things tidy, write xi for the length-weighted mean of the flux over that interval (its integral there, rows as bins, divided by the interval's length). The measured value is 54.9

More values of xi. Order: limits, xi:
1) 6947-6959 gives 54.0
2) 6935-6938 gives 54.1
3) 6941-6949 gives 56.4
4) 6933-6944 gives 56.4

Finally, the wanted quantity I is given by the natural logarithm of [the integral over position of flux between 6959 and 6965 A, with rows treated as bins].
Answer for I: 5.7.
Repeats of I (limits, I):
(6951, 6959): 6.1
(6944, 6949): 5.6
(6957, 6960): 5.1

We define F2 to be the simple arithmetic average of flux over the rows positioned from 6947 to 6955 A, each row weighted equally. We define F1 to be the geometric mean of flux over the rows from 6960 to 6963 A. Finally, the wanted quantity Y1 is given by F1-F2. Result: 0.5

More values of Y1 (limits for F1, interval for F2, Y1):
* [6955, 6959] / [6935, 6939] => -0.5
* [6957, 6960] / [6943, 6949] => -2.0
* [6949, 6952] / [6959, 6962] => -7.1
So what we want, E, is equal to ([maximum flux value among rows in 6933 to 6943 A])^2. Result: 3684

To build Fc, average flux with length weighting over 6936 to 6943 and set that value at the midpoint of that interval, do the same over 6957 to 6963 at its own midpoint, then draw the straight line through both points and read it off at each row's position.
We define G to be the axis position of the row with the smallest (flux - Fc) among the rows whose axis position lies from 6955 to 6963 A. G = 6962.65 A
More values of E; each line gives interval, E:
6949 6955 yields 3551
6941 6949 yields 3910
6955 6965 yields 3230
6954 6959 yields 3135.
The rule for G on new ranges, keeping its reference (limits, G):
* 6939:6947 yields 6946.63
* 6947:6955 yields 6949.83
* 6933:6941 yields 6937.04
